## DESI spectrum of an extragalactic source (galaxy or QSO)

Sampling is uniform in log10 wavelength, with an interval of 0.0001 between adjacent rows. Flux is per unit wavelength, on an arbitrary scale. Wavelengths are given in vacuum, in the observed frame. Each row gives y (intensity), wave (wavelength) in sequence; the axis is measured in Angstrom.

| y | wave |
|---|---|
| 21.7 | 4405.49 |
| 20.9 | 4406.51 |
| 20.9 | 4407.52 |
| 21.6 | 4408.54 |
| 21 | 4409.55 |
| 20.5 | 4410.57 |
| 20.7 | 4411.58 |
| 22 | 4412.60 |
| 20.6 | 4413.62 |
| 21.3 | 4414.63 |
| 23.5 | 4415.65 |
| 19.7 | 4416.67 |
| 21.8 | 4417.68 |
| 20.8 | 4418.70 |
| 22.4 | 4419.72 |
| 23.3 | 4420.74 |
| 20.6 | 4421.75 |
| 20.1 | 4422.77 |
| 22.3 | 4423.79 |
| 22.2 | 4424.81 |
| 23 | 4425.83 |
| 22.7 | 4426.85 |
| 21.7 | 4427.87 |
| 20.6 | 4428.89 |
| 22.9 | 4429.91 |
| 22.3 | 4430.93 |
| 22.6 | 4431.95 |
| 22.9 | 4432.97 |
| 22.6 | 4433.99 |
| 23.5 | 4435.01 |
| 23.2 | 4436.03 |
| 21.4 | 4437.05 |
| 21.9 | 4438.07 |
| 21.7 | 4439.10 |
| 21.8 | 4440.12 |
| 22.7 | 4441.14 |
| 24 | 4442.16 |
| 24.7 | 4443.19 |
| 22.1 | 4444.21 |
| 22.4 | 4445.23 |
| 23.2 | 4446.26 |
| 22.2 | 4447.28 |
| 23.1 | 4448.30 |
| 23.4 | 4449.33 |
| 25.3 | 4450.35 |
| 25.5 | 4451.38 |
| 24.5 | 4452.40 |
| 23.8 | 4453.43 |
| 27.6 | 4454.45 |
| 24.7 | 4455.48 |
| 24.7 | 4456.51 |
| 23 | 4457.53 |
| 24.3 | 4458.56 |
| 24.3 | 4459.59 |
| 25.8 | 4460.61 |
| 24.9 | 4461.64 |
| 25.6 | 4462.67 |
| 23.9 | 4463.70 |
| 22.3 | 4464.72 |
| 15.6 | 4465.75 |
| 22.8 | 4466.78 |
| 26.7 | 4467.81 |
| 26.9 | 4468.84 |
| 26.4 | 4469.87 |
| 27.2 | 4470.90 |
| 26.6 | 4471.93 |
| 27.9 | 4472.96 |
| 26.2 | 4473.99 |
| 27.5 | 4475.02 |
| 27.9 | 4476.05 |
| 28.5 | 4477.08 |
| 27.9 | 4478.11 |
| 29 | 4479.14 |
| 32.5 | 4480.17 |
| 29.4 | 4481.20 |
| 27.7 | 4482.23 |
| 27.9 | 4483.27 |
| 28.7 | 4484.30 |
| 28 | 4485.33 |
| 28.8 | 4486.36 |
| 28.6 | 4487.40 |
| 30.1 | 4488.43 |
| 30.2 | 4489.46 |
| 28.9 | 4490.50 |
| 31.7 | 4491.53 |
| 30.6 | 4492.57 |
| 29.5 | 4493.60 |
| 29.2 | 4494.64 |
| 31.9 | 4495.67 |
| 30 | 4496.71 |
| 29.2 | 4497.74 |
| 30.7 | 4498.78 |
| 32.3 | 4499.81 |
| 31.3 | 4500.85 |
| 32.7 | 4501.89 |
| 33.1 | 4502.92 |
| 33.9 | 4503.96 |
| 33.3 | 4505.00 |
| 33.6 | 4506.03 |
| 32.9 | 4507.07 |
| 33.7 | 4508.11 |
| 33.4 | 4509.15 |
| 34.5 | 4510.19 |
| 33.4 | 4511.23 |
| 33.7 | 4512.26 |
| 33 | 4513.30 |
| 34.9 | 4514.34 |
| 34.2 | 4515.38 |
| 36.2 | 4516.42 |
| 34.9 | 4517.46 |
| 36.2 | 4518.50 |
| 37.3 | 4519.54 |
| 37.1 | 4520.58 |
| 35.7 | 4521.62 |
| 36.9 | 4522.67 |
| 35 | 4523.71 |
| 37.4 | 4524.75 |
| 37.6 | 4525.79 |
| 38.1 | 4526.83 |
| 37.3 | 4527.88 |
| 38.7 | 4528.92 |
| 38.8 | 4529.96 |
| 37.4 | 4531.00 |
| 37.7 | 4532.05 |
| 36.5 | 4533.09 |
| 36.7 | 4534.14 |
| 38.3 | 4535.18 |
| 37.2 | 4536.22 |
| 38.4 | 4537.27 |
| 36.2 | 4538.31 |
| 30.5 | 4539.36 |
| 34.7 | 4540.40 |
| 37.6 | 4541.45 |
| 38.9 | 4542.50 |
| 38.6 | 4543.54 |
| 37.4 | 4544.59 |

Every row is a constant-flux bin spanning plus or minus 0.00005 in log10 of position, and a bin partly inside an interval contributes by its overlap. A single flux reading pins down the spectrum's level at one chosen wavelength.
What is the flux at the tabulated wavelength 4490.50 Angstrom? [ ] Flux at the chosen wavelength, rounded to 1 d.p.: 28.9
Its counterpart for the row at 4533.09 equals 36.5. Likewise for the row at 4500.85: 31.3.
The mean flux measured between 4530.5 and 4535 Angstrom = 37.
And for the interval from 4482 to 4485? 28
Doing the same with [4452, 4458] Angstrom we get 25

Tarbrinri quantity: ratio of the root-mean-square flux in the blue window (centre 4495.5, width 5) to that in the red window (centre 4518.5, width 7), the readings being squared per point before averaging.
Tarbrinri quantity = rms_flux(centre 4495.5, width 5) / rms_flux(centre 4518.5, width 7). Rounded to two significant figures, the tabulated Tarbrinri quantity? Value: 0.83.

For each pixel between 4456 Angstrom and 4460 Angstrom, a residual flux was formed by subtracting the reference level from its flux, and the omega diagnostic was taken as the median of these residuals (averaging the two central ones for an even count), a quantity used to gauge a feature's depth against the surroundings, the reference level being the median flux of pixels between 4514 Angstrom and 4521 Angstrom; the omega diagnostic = -12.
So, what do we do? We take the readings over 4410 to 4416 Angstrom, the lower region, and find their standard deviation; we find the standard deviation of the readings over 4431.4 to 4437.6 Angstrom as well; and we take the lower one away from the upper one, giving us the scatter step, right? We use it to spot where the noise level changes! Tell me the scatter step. -0.4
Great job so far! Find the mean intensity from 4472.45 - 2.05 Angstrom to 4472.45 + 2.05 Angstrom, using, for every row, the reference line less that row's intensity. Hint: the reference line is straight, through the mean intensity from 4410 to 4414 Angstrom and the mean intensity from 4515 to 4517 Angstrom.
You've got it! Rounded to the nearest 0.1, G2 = 2.3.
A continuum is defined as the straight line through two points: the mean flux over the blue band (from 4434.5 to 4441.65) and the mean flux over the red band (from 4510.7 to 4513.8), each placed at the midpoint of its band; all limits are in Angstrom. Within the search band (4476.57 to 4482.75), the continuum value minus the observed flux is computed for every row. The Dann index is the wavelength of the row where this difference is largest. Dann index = 4482.23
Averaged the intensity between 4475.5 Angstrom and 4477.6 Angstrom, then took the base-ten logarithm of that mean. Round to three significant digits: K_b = 1.45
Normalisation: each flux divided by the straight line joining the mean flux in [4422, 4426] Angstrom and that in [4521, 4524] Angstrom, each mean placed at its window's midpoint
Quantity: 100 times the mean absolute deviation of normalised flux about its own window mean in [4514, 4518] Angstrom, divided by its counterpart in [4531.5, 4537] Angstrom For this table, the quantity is 97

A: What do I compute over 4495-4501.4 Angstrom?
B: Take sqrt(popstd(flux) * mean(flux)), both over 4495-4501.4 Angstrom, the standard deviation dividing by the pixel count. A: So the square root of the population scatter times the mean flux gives 5.7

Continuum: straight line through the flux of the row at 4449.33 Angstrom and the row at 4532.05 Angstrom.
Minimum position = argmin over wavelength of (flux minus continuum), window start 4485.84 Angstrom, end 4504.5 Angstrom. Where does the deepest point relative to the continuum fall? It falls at 4497.74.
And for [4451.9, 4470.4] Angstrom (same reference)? 4465.75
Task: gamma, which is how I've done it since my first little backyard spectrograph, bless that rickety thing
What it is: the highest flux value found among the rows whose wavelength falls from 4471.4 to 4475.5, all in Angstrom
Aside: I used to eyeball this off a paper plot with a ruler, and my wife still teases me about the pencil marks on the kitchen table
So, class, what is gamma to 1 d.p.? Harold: 27.9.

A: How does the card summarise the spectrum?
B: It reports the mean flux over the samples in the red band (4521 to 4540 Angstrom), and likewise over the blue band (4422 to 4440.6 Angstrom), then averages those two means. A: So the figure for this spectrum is 30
